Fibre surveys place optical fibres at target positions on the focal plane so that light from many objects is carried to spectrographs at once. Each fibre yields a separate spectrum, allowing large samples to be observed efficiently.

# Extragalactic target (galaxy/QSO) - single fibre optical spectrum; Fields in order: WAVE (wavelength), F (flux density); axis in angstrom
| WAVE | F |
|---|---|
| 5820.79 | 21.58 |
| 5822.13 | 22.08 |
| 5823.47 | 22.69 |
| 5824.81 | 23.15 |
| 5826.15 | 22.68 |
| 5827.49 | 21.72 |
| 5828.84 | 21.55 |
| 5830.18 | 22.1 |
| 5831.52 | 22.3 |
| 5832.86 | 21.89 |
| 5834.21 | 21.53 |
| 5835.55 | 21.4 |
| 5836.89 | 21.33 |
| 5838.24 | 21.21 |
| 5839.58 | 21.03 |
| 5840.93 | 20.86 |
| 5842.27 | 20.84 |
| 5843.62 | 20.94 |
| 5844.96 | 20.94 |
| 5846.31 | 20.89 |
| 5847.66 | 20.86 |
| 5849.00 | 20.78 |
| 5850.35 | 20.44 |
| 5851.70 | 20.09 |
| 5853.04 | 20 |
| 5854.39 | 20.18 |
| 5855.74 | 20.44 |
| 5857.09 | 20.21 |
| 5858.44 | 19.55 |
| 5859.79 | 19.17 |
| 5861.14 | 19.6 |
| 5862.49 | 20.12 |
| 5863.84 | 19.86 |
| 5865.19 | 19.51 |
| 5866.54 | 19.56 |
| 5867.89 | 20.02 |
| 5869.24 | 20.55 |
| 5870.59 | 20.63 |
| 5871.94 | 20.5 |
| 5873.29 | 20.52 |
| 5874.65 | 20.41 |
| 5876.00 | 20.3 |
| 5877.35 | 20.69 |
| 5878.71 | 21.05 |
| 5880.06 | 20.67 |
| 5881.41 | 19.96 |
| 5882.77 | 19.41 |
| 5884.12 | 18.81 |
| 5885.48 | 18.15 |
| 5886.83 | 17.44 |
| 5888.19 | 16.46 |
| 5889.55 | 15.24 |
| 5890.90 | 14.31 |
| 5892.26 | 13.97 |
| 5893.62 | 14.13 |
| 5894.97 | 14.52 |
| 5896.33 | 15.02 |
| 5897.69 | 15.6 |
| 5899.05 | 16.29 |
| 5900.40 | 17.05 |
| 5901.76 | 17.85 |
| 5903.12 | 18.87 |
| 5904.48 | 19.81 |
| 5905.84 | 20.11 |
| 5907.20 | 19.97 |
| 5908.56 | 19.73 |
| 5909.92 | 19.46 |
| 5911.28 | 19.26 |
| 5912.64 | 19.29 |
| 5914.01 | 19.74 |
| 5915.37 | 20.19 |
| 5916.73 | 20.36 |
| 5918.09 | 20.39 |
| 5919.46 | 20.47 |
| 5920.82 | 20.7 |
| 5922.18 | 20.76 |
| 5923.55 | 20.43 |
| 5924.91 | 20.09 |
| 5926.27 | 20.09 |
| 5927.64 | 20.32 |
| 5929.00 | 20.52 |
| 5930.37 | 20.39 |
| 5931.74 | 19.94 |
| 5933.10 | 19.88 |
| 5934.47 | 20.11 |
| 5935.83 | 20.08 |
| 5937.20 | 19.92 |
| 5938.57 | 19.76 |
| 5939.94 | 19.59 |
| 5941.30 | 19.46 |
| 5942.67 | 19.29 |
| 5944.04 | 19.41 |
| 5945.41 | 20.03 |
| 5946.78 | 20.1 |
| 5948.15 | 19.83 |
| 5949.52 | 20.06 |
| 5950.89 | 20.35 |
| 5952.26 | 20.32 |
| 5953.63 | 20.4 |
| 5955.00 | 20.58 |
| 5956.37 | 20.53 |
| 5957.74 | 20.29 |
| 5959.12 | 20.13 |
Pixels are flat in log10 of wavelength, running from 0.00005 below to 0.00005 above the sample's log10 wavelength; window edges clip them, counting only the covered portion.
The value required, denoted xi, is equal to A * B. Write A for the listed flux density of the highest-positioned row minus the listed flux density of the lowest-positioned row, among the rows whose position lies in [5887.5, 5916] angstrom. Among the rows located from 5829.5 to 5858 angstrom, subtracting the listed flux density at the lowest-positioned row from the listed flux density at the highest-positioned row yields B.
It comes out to -7.0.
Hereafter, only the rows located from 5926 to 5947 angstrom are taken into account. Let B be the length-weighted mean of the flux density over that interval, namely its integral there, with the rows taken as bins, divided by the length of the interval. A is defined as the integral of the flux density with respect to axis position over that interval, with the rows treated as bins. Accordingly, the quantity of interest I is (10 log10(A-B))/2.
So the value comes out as 13.0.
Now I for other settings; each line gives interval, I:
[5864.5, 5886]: 13.1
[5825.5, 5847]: 13.2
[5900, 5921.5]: 13.0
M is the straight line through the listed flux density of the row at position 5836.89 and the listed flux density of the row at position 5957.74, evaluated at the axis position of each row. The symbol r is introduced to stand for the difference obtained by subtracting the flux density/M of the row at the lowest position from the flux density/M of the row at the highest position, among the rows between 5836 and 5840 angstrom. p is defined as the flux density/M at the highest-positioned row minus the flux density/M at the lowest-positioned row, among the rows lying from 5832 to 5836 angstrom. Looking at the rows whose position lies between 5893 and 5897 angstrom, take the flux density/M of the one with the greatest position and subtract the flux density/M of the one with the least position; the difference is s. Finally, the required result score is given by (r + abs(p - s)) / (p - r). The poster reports -5.9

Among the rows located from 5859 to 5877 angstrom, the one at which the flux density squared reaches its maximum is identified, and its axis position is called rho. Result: 5870.59 angstrom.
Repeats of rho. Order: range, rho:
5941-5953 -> 5950.89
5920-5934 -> 5922.18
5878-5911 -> 5878.71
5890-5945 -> 5922.18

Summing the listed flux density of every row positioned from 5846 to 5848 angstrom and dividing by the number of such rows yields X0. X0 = 20.9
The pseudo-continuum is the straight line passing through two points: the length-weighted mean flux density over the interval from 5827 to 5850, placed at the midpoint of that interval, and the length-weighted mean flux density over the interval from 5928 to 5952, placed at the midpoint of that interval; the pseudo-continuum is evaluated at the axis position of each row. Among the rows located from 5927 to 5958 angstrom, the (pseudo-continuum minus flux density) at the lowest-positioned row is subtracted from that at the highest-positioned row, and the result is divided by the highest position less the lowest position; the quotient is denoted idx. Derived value -0.01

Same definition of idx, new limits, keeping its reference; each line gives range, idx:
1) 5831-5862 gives 0.08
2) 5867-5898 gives 0.14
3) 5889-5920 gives -0.19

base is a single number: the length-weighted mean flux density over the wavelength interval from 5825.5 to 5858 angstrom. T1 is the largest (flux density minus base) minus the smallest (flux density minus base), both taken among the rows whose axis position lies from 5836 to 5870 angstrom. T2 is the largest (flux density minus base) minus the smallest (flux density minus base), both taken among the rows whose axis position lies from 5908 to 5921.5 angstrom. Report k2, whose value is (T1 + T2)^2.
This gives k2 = 13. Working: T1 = 2.2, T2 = 1.4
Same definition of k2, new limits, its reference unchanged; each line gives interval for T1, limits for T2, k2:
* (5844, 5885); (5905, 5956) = 14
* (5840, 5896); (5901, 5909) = 87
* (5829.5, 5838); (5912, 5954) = 6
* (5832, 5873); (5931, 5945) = 13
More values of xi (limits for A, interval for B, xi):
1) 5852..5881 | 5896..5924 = 3.6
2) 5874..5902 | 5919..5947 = 0.9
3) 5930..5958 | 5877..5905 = 0.1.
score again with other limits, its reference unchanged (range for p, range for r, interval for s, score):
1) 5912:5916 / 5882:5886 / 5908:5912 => 0.1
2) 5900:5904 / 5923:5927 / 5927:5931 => 0.7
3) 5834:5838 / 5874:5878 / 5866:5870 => -3.1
